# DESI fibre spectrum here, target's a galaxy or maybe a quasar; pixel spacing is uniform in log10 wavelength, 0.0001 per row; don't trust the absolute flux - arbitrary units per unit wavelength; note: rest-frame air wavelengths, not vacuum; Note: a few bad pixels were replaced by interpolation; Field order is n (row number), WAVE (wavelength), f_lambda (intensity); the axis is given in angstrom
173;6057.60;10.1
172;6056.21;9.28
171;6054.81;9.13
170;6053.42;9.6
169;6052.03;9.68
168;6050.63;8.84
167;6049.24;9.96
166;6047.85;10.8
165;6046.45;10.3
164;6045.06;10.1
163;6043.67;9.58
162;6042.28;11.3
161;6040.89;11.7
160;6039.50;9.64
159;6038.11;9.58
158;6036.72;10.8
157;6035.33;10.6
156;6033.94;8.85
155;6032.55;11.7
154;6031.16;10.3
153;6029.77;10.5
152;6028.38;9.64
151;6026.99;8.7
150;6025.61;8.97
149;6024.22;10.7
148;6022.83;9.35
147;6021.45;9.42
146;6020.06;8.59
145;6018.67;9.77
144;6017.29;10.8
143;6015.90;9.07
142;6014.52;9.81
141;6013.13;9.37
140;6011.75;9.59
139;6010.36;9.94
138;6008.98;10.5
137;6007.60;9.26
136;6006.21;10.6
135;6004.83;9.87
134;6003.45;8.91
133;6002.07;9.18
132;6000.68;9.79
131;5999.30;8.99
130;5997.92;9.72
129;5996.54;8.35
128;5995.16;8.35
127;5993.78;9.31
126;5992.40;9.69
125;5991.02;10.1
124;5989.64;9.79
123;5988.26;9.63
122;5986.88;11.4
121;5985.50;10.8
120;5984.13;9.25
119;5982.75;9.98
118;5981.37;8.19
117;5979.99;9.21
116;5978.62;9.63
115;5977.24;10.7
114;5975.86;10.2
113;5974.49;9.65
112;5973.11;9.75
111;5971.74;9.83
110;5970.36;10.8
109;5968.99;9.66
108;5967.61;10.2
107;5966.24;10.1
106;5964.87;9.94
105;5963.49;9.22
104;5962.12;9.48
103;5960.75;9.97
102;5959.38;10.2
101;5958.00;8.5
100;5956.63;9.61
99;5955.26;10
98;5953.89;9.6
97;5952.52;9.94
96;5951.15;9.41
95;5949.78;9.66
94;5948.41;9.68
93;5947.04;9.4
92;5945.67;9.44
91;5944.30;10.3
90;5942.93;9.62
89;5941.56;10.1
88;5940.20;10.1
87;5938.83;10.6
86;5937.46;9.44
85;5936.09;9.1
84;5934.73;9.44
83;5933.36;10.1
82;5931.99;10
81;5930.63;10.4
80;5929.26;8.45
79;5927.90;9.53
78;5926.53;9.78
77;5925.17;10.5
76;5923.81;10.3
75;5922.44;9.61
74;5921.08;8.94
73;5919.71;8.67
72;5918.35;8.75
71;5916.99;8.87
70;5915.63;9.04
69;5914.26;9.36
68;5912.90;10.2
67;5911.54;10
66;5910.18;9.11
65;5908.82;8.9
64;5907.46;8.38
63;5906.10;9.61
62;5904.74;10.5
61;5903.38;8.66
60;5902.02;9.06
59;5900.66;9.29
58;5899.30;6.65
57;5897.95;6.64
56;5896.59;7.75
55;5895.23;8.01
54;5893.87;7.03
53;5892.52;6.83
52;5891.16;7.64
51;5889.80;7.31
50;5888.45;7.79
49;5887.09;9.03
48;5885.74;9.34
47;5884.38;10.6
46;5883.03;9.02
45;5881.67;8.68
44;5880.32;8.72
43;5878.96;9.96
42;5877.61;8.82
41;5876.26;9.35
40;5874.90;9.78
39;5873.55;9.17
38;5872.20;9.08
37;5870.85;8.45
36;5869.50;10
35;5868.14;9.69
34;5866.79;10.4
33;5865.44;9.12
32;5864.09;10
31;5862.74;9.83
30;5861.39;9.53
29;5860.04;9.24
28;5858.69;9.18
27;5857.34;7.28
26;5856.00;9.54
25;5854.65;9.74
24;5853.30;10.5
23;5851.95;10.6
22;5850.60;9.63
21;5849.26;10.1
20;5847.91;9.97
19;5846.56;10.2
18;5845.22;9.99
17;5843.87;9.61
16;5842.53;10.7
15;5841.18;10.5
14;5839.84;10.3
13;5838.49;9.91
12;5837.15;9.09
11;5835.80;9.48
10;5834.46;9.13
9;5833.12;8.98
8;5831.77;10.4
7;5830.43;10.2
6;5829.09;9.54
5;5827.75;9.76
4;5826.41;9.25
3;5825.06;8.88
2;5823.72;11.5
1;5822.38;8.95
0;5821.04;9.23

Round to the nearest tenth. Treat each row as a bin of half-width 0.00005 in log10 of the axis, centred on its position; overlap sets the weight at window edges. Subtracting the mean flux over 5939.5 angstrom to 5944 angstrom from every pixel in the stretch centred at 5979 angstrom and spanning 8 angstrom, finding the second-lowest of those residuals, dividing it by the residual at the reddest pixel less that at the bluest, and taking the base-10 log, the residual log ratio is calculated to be 0.5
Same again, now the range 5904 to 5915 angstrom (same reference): 0.0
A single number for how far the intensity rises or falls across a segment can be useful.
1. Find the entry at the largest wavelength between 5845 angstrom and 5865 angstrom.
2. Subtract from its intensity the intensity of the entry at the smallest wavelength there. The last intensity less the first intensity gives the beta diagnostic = 0.0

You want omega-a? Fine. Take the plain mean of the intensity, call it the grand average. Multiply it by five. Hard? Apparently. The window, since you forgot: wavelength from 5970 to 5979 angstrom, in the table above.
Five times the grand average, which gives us 50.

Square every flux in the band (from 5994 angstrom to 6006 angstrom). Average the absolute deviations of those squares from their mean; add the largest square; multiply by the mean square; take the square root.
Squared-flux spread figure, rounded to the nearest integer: 95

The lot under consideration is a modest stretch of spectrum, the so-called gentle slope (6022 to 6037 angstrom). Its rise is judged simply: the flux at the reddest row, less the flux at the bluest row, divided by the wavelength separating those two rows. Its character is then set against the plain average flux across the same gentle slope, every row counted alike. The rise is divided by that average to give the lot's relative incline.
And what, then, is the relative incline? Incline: 0.010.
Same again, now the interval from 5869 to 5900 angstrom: -0.013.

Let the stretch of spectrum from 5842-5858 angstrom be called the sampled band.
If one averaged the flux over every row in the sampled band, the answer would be 9.82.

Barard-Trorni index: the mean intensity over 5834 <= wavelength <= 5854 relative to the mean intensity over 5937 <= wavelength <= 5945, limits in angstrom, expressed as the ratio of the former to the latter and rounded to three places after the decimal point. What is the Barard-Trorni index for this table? 0.995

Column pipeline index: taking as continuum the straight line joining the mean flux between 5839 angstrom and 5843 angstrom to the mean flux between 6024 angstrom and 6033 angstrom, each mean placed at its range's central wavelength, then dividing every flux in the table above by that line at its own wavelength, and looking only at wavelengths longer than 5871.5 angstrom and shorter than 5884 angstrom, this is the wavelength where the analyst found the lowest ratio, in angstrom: 5881.67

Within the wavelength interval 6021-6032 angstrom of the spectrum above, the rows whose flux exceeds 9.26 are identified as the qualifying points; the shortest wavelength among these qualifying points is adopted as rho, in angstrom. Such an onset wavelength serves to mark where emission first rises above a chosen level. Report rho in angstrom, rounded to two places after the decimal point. 6021.45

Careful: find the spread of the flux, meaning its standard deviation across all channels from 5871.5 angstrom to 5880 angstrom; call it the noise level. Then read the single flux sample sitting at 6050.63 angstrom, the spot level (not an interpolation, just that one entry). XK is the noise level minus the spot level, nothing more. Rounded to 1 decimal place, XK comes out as -8.4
